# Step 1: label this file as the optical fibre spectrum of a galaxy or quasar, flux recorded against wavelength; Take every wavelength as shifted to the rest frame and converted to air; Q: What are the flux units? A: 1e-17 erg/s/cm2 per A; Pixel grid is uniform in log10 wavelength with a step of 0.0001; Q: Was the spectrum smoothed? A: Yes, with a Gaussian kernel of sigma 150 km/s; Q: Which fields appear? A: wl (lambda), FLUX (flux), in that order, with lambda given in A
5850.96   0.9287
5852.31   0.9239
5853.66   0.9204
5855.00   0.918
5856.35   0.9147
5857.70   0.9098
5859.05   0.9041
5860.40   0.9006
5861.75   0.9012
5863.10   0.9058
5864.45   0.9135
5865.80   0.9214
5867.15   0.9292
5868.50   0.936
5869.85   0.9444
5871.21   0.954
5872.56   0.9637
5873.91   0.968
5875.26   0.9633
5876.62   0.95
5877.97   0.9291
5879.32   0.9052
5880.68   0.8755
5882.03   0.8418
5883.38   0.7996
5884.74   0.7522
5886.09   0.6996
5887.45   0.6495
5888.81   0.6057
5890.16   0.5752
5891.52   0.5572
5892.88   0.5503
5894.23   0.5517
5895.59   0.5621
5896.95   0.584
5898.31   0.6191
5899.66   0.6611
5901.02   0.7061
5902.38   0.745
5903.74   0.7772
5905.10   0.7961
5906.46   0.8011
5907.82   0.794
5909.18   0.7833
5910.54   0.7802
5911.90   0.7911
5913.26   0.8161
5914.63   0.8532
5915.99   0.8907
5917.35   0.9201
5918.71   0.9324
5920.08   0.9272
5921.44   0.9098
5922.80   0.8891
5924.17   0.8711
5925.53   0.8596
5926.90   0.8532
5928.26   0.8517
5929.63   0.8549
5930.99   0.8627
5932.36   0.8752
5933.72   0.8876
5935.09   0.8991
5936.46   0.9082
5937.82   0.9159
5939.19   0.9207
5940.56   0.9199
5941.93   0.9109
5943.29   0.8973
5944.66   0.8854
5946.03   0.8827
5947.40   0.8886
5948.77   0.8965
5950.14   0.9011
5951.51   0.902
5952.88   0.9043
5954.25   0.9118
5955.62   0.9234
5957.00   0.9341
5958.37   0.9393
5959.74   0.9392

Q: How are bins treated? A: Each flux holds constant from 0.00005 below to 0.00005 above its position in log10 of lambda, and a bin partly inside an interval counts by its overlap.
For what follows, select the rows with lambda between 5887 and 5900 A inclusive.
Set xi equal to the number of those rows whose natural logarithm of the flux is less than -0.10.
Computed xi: 10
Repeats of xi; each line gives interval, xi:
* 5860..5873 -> 2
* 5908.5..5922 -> 6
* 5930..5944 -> 5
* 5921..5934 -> 9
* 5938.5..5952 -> 7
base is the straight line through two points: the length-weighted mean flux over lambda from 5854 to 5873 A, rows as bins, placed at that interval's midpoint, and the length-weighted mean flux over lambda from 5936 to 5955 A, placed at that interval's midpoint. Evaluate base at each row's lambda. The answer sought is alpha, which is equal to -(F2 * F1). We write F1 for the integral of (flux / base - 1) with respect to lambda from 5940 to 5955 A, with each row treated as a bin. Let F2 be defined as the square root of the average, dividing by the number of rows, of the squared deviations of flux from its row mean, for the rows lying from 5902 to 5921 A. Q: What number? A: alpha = 0.003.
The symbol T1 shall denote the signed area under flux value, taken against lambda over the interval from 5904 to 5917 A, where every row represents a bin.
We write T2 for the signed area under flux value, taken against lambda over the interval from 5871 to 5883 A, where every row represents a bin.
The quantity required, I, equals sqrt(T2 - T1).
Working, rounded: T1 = 10.6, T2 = 11.1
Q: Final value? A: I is 0.7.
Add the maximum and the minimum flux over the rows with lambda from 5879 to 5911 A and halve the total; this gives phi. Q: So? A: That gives 0.73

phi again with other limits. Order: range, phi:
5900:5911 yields 0.75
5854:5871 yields 0.92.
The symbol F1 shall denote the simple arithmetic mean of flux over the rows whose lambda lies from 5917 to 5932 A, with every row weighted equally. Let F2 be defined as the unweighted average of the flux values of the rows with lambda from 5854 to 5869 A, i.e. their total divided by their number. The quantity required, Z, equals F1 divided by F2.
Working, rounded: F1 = 0.885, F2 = 0.91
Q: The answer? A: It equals 0.97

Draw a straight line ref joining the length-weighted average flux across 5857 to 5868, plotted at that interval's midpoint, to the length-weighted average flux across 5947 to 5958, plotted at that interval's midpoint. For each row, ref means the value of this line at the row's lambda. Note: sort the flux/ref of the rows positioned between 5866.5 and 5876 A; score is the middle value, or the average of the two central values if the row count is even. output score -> 1.05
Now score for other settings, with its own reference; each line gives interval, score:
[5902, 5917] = 0.87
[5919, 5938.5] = 0.97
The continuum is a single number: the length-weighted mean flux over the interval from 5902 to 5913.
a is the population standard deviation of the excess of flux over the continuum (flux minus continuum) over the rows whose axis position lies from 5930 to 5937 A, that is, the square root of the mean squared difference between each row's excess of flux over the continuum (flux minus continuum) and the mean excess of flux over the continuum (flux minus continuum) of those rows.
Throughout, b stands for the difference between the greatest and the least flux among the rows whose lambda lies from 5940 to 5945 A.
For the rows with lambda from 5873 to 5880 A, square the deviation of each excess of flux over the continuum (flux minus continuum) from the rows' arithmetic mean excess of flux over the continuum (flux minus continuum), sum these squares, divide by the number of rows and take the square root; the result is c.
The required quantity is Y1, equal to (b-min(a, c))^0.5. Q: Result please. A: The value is 0.13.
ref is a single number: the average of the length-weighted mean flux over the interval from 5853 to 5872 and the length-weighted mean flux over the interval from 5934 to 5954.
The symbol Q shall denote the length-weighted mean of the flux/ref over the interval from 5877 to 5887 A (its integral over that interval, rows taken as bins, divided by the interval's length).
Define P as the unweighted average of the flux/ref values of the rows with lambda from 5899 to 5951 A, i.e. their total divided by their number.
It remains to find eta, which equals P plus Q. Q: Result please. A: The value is 1.85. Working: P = 0.94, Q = 0.91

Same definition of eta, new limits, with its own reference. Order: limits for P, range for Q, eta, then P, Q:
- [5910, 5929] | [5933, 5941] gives 1.95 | 0.95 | 1.00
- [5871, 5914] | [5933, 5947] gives 1.82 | 0.83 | 0.99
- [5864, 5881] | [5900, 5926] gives 1.94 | 1.03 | 0.91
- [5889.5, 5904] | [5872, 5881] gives 1.72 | 0.69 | 1.03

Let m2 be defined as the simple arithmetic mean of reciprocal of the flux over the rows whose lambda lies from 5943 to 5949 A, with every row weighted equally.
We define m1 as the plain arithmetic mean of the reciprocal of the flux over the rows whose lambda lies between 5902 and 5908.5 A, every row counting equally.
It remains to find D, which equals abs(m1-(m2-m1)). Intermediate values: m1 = 1.28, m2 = 1.1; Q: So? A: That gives 1.43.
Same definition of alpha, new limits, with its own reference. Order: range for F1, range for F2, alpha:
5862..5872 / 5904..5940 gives -0.004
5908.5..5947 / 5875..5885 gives 0.091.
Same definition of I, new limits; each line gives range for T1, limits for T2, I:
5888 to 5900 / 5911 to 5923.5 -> 2.0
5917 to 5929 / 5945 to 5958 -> 1.0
